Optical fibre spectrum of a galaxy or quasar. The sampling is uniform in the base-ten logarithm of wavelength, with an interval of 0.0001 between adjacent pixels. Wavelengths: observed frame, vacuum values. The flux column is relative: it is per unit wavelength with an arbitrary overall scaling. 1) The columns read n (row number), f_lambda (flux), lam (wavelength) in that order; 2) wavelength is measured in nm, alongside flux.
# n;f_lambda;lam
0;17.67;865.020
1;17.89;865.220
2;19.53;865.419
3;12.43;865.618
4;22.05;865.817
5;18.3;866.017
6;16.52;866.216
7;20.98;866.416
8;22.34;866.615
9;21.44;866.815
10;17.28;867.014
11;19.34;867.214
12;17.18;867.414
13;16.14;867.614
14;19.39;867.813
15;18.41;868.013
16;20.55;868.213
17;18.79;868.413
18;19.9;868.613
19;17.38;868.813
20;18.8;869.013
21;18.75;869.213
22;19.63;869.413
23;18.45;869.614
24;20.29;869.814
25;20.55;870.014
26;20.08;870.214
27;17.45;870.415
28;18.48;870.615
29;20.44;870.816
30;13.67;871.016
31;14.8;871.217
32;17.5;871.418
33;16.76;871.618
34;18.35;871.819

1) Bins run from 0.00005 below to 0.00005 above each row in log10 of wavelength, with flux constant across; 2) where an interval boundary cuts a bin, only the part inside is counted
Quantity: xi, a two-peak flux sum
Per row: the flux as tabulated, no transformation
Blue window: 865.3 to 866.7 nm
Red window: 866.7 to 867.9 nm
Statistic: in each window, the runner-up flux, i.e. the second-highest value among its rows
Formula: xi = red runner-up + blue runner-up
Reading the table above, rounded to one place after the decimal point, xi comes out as 41.4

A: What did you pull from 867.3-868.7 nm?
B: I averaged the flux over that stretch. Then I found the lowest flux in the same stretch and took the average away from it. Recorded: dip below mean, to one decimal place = -2.5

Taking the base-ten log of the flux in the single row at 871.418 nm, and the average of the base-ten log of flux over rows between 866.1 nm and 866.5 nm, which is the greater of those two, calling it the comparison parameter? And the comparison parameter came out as 1.27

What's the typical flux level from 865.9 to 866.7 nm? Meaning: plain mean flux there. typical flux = 19.5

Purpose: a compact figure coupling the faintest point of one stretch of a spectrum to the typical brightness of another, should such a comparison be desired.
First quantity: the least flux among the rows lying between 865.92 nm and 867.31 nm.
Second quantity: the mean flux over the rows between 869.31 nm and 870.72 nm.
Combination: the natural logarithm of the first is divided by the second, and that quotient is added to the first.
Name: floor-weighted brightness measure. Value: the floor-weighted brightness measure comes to 16.7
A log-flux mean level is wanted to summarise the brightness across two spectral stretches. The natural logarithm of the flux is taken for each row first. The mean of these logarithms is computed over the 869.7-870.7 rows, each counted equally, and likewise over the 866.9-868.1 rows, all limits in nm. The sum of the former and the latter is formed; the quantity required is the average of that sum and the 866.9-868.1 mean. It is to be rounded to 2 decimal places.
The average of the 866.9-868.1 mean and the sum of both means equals 4.37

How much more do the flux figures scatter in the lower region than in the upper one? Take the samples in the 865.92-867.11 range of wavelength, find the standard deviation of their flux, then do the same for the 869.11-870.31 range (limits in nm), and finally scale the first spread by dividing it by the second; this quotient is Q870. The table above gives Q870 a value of 2.83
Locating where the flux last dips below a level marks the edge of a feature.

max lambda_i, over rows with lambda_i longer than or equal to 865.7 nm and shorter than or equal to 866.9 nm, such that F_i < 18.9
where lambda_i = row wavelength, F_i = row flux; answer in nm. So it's 866.216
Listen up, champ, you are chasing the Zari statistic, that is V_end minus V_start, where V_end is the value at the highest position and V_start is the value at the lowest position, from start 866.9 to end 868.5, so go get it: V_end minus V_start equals 1.5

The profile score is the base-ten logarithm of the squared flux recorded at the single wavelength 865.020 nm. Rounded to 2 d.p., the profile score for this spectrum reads 2.49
